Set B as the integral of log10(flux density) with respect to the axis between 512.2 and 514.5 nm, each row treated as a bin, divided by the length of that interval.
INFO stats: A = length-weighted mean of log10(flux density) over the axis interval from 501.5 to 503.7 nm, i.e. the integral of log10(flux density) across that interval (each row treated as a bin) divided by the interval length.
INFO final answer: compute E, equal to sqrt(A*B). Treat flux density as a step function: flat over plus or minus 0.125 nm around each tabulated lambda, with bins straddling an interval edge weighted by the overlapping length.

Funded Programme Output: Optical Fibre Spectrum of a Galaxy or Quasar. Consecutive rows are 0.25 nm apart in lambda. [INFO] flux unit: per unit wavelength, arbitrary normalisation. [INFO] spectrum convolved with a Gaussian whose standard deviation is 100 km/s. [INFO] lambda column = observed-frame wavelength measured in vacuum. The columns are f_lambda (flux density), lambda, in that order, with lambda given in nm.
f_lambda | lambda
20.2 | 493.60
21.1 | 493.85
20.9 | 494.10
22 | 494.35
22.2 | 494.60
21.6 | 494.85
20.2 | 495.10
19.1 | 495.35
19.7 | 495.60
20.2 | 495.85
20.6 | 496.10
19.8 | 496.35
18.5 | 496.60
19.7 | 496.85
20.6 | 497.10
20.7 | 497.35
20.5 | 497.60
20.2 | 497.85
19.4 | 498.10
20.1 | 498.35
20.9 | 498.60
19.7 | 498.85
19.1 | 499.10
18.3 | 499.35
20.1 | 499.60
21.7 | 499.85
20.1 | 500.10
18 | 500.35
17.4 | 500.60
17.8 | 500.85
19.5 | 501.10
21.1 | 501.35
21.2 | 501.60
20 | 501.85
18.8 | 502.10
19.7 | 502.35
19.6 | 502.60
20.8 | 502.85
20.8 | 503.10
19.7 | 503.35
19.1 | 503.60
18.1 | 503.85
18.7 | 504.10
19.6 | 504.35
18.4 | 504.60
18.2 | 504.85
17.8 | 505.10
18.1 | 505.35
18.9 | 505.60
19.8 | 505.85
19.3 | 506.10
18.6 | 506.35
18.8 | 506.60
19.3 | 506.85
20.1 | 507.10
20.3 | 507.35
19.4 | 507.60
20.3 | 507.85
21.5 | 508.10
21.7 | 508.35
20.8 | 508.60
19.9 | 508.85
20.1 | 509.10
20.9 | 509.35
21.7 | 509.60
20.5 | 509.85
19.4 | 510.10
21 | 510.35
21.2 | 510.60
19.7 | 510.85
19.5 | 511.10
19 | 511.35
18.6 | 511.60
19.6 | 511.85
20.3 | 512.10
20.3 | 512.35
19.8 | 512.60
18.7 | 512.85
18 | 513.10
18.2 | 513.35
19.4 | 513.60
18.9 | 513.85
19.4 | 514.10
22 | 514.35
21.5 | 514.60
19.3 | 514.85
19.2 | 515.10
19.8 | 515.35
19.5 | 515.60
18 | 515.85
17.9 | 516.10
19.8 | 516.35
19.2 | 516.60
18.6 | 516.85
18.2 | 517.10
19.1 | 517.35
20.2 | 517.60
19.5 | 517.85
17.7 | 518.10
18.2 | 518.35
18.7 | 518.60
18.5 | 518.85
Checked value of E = 1.294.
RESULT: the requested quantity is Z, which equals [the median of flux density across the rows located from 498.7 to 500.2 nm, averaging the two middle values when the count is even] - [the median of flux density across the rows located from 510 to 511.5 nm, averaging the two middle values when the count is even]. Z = 0.3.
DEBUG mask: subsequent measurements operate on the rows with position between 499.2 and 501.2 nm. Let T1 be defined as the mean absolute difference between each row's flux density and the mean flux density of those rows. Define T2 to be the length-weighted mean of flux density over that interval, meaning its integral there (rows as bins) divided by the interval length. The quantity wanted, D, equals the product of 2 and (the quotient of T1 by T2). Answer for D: 0.13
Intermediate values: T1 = 1.2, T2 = 19.1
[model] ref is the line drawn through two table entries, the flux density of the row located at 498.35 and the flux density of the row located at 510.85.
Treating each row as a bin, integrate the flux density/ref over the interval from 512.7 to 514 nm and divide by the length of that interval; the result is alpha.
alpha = 0.95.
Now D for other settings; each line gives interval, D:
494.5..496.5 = 0.08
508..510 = 0.05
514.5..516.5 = 0.08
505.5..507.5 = 0.05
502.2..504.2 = 0.07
